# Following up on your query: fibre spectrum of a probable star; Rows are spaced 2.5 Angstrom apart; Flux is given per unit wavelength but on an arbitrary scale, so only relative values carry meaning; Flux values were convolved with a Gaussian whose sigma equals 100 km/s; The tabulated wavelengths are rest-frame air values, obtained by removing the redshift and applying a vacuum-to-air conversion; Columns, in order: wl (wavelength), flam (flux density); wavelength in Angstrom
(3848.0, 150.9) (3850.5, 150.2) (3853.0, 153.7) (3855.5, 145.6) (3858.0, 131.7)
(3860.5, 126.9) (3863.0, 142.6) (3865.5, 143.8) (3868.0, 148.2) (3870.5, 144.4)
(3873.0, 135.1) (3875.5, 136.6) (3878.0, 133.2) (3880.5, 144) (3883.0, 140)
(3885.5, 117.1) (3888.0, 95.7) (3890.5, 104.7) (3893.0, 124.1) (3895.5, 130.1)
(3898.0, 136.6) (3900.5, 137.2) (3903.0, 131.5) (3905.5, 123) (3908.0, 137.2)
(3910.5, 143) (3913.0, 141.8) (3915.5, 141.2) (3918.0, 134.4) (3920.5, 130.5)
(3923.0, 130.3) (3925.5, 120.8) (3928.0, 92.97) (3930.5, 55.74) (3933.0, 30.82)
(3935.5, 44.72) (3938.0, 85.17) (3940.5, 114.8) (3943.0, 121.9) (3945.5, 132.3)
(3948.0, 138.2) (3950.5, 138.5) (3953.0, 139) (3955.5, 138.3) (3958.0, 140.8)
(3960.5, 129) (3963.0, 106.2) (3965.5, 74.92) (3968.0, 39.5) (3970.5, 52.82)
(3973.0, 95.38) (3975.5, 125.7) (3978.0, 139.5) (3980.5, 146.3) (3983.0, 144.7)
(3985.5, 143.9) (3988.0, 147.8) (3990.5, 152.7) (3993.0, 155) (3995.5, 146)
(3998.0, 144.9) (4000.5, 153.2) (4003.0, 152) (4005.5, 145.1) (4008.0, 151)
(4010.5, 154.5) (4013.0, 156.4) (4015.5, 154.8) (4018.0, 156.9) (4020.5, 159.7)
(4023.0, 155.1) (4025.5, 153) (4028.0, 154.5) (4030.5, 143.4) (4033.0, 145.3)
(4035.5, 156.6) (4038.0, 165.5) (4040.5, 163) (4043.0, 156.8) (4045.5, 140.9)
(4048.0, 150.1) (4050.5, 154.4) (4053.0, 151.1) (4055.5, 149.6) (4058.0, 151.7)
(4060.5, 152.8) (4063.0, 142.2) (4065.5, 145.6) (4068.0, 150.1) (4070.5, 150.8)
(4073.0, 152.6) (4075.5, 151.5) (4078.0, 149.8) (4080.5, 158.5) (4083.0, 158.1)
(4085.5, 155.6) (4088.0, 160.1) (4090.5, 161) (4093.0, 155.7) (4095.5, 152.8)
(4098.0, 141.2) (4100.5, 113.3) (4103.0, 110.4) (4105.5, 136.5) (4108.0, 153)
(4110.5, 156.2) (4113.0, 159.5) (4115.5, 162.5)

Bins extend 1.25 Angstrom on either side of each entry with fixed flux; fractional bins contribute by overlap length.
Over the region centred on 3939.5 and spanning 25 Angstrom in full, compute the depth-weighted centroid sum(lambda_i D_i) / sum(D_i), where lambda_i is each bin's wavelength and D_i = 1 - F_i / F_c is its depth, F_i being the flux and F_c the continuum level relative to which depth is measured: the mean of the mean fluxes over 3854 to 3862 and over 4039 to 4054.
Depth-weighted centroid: 3934.7 Angstrom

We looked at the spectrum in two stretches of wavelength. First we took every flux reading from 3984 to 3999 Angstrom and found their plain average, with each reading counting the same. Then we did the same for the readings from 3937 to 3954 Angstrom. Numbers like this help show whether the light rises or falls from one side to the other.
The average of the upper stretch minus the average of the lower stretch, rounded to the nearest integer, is 24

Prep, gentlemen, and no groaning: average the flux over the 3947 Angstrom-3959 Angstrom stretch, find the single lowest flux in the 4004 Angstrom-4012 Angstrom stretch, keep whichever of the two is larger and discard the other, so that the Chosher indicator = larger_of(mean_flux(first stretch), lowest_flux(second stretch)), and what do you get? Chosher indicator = 145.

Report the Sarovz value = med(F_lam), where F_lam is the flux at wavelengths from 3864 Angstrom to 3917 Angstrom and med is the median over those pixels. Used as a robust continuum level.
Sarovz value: 137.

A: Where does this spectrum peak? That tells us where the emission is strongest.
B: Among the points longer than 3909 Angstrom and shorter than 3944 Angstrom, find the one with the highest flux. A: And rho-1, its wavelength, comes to 3910.5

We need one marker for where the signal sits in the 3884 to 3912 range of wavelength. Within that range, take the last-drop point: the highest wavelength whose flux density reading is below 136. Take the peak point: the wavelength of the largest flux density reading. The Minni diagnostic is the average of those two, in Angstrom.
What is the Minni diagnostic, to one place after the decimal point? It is 3908.0 Angstrom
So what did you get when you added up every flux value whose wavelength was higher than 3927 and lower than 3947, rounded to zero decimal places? 678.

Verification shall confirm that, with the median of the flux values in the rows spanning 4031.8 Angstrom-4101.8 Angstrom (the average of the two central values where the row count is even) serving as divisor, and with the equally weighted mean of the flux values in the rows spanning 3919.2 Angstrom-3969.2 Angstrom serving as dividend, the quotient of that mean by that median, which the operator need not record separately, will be 0.69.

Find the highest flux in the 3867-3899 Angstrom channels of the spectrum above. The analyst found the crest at 148.2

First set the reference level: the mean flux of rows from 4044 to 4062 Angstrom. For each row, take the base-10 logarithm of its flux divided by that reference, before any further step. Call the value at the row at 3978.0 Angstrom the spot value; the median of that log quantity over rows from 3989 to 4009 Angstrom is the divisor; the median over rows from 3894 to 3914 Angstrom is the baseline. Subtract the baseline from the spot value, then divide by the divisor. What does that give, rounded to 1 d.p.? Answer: 2.0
